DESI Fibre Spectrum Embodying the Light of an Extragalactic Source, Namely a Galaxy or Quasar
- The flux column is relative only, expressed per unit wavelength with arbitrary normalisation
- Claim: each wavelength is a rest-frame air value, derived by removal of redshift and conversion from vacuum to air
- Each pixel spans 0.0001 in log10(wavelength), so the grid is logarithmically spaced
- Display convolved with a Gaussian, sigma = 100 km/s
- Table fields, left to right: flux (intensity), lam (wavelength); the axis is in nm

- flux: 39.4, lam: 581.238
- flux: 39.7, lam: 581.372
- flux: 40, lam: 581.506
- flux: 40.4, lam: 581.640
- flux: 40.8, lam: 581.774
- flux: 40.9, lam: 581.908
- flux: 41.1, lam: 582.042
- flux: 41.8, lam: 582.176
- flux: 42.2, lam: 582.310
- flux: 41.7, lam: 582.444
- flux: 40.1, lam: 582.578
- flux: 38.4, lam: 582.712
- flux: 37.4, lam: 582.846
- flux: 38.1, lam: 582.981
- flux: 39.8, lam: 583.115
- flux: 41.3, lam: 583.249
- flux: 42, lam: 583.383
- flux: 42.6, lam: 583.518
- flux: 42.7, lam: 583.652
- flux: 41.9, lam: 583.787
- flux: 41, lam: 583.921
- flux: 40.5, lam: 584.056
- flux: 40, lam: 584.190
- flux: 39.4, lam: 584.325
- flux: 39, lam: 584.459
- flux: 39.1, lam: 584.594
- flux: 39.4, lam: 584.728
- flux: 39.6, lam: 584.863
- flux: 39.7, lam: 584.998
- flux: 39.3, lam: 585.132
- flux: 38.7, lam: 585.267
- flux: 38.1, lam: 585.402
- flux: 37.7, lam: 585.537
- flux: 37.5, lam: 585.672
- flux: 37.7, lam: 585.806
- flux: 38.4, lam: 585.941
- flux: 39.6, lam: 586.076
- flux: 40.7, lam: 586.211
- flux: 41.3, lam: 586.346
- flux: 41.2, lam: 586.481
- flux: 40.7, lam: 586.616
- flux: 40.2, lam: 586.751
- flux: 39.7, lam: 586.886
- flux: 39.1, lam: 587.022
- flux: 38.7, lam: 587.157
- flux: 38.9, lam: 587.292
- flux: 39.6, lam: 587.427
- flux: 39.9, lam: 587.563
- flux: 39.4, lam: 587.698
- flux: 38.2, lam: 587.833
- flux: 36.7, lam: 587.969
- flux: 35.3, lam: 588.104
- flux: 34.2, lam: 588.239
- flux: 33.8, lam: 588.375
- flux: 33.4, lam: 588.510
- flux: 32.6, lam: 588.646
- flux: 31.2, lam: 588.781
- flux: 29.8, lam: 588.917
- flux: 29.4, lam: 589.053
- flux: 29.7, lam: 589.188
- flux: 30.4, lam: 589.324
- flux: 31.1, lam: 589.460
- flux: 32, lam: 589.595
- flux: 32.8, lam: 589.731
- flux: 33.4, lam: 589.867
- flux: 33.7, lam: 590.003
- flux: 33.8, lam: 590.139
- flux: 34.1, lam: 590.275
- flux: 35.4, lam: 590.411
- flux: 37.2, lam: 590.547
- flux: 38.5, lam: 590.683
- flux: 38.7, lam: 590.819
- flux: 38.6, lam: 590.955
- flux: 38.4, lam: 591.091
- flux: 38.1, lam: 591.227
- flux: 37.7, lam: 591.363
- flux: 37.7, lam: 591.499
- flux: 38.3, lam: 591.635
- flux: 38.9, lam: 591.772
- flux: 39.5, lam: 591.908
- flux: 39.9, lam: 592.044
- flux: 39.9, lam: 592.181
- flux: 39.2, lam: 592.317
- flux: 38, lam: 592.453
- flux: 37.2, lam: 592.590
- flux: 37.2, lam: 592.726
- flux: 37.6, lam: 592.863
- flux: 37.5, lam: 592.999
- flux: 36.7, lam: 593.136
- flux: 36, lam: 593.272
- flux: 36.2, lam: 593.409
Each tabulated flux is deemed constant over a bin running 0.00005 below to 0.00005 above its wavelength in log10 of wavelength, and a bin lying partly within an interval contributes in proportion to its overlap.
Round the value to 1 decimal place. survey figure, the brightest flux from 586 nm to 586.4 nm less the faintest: 1.7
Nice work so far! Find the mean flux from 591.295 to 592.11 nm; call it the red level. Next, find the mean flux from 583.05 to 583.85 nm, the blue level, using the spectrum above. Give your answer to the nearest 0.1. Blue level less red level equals 3.0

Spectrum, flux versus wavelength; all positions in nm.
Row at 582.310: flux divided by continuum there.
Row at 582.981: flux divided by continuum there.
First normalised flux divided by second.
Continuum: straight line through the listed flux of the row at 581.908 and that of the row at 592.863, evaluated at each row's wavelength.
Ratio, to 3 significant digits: 1.10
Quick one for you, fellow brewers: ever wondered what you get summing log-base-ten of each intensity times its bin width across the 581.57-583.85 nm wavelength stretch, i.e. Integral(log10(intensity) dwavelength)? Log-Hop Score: 3.7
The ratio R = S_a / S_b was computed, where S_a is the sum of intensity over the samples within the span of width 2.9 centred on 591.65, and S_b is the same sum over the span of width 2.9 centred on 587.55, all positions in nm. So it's 1.02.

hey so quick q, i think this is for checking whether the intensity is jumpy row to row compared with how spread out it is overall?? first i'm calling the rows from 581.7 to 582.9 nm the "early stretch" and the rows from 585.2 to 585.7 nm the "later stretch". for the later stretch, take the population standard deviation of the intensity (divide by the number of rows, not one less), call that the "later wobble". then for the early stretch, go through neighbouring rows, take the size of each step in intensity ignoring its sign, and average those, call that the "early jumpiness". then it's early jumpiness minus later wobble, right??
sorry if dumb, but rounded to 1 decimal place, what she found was 0.3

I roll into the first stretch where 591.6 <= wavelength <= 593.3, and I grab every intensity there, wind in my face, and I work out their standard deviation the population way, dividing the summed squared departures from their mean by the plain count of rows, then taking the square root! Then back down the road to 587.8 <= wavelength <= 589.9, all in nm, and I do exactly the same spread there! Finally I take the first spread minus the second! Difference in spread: -1.2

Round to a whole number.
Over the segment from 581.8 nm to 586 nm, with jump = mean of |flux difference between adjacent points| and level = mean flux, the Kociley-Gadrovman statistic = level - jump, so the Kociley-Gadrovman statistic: 39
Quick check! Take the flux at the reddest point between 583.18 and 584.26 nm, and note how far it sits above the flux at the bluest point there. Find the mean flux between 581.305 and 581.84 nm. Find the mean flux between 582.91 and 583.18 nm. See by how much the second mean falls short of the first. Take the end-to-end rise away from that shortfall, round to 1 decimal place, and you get 2.6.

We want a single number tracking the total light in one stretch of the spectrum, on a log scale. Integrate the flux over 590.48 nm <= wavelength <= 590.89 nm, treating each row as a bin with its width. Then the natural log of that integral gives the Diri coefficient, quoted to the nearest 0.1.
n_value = 2.7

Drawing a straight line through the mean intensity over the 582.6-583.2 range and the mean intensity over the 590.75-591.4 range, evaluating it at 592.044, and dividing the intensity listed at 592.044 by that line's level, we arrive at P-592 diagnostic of 1.04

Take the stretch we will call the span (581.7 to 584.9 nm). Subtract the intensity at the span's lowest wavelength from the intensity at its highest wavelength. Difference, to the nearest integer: -1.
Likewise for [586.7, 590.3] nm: -6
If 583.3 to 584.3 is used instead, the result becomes -2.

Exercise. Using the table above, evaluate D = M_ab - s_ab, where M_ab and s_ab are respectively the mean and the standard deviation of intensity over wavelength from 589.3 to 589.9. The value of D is 31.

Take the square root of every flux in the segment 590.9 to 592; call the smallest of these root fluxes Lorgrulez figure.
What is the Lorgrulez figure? 6.14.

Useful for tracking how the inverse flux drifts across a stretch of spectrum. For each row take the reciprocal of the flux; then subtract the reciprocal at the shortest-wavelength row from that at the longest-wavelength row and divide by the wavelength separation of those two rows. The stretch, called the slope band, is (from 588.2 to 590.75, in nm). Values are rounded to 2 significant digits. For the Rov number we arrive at -0.0013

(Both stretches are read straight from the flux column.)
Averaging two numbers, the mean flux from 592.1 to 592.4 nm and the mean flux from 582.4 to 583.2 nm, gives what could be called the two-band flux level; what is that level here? 39.4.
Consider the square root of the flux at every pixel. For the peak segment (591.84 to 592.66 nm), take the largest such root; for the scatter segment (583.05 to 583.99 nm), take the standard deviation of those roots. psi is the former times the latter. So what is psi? 0.5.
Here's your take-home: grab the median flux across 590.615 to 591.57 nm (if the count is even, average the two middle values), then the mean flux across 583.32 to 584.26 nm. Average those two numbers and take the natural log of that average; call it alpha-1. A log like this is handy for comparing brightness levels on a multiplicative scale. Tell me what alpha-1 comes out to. 3.69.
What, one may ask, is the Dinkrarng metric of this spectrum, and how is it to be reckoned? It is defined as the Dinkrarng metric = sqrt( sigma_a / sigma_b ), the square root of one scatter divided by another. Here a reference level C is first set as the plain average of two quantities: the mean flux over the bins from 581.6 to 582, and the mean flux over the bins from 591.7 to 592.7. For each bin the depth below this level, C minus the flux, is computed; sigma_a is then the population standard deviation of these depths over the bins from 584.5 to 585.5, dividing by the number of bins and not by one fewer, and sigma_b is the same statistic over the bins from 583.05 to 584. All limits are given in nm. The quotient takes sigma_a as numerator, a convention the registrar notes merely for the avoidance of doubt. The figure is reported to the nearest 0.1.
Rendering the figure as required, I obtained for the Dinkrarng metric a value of 0.7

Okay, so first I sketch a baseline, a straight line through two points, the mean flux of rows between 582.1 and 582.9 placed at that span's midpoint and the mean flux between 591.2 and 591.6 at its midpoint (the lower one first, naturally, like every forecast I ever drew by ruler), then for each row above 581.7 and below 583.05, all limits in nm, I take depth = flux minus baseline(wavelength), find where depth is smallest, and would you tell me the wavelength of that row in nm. 582.846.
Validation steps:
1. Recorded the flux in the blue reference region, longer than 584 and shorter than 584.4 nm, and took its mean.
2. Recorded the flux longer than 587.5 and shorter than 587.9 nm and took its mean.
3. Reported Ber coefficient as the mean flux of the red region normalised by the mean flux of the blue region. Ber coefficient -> 0.98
